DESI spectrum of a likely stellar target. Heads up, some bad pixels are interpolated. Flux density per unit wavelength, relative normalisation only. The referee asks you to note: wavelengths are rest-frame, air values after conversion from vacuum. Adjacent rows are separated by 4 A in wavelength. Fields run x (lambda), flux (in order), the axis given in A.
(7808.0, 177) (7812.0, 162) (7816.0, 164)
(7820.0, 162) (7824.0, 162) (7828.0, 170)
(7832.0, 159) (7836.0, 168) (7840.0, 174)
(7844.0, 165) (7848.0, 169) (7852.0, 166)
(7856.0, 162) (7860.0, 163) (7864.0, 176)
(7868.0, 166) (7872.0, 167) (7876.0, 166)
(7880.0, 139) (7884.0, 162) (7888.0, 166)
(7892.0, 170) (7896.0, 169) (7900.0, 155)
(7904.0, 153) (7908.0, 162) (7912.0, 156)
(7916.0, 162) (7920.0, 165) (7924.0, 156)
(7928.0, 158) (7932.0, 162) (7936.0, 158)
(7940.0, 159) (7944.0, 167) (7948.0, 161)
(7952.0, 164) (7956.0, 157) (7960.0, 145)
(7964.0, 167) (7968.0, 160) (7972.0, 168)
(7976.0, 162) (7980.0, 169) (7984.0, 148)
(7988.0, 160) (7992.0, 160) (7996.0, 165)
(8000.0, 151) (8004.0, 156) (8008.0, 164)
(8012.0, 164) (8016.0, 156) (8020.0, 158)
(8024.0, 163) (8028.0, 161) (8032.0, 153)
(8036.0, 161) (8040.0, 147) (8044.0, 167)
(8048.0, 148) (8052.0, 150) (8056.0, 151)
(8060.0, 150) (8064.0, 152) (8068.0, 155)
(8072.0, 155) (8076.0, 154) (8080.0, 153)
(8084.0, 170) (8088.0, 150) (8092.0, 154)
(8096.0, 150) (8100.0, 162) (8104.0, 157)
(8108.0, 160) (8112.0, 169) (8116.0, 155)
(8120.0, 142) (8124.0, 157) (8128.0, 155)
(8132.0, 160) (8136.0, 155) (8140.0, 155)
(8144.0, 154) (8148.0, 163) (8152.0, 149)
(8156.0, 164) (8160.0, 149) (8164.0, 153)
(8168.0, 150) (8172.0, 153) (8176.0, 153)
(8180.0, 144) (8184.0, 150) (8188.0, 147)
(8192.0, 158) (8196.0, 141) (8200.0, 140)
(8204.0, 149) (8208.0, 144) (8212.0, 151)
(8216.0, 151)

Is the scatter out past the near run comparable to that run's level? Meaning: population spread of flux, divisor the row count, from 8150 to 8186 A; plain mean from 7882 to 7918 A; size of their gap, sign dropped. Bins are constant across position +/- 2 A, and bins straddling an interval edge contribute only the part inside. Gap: 157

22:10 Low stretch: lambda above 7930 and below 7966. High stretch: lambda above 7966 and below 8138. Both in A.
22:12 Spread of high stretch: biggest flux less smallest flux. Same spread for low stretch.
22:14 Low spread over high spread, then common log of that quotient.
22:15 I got -0.10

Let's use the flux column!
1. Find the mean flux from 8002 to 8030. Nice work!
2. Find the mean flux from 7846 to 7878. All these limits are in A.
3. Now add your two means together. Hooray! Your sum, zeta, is 327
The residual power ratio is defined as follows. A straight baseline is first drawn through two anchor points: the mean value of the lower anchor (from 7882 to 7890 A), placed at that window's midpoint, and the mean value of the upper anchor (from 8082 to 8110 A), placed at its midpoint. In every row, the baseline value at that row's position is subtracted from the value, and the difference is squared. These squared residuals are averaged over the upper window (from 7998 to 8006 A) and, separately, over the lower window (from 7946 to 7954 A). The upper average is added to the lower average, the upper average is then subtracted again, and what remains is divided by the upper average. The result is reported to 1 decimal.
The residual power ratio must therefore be 0.0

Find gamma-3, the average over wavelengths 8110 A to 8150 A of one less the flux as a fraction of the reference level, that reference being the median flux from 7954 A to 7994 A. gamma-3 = 0.022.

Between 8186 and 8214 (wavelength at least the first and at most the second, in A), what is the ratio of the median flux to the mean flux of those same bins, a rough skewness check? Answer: 0.999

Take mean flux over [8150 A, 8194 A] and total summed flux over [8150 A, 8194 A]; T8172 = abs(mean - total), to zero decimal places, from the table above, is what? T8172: 1518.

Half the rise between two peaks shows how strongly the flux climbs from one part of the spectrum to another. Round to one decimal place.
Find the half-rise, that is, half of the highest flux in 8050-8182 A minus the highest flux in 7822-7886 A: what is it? -3.0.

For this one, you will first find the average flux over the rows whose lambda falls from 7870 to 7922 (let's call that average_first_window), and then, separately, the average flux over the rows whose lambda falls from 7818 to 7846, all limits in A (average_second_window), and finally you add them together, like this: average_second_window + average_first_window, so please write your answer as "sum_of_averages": 327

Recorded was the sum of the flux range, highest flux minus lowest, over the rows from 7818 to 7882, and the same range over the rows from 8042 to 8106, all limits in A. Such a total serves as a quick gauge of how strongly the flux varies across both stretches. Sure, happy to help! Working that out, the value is 59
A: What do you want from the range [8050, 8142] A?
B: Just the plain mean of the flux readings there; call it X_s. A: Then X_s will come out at 155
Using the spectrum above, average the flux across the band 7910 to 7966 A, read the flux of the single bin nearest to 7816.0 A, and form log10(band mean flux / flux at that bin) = -0.011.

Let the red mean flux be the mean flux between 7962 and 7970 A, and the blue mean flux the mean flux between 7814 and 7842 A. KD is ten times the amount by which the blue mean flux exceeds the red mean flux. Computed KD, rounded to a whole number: 21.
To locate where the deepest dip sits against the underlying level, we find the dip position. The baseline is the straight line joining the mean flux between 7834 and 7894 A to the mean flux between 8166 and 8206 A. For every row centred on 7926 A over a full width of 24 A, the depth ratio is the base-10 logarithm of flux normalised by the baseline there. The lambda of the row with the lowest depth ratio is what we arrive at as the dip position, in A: 7924.0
